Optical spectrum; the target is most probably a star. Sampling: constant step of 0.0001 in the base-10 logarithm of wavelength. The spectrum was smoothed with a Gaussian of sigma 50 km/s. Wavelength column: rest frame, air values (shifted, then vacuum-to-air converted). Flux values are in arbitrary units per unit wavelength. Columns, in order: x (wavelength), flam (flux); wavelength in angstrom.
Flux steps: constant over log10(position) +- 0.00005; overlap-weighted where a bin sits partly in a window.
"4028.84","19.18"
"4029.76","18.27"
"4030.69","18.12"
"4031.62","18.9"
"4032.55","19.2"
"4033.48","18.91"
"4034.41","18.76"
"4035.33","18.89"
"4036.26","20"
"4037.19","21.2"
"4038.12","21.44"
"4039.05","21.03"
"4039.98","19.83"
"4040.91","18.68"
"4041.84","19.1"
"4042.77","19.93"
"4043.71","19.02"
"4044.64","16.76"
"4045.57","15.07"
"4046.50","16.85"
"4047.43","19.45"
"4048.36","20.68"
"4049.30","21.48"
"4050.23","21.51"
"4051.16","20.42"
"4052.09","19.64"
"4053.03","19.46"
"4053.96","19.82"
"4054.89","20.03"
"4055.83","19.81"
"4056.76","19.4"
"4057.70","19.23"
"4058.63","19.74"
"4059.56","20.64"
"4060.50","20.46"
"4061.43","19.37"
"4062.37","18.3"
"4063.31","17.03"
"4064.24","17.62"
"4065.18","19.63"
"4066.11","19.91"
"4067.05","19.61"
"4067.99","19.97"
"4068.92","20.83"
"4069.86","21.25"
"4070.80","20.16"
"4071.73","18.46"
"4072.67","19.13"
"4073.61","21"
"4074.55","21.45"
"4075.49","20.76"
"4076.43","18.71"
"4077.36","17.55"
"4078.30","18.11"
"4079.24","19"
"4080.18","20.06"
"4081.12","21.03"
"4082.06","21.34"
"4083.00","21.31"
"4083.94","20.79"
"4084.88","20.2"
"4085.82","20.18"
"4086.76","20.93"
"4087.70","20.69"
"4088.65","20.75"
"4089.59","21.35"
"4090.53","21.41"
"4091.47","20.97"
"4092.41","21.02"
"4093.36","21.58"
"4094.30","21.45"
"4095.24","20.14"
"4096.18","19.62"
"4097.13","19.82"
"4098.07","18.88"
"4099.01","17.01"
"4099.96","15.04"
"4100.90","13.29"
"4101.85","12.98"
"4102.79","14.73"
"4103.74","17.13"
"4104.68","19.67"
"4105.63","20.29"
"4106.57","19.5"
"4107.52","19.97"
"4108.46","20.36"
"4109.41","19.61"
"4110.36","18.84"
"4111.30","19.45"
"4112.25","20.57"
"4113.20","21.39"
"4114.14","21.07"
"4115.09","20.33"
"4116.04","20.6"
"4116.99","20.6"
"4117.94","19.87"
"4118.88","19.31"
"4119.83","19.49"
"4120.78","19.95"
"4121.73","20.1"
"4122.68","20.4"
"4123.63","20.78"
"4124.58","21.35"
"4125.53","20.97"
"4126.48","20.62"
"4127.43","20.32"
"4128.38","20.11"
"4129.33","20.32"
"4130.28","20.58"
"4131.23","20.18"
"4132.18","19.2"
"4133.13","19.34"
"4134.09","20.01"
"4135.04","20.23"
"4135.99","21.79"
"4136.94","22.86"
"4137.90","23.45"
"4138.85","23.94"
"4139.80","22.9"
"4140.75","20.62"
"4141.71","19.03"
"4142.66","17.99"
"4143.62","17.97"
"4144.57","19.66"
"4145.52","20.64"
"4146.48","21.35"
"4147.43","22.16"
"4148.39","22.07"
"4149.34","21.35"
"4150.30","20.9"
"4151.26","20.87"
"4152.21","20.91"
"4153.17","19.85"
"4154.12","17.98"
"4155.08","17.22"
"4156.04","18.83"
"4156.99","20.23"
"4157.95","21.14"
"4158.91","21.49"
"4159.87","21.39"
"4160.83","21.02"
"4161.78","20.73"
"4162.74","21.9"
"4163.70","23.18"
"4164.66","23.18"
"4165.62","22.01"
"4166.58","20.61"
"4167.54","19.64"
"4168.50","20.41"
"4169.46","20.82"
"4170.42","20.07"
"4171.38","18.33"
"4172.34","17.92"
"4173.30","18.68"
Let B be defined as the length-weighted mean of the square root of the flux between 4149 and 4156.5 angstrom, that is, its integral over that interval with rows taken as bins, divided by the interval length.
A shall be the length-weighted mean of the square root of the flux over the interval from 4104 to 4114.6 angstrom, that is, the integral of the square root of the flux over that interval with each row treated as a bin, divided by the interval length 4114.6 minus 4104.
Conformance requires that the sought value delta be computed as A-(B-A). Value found 4.52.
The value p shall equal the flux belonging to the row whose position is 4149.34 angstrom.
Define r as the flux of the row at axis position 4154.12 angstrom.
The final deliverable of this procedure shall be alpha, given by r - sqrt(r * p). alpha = -1.6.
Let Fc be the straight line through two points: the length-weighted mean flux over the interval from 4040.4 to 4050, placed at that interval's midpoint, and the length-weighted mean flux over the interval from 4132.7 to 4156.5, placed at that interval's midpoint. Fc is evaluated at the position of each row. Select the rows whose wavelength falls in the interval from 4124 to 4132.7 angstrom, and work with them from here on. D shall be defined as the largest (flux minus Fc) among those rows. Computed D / 1.2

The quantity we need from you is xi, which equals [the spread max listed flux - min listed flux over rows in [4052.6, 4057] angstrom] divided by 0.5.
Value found 1.3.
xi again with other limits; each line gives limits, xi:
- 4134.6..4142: 9.8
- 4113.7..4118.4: 2.4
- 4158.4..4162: 1.5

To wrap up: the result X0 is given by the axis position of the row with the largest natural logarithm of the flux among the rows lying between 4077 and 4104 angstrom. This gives 4093.36 angstrom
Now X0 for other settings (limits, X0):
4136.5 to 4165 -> 4138.85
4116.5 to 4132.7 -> 4124.58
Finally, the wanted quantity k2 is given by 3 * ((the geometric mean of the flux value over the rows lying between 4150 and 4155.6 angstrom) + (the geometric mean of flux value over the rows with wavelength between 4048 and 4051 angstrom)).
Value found 122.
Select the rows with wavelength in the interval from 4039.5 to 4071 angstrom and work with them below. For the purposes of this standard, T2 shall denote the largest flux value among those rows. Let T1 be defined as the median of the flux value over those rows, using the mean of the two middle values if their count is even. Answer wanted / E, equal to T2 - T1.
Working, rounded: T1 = 19.7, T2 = 21.51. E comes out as 1.82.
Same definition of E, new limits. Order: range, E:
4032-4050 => 2.28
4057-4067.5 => 1.03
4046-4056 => 1.69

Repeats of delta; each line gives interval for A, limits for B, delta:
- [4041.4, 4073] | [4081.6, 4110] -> 4.41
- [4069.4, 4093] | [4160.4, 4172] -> 4.43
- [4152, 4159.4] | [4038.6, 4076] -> 4.44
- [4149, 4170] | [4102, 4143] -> 4.60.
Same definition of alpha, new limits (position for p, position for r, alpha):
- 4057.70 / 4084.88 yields 0.5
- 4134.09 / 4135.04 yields 0.1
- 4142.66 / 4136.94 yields 2.6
